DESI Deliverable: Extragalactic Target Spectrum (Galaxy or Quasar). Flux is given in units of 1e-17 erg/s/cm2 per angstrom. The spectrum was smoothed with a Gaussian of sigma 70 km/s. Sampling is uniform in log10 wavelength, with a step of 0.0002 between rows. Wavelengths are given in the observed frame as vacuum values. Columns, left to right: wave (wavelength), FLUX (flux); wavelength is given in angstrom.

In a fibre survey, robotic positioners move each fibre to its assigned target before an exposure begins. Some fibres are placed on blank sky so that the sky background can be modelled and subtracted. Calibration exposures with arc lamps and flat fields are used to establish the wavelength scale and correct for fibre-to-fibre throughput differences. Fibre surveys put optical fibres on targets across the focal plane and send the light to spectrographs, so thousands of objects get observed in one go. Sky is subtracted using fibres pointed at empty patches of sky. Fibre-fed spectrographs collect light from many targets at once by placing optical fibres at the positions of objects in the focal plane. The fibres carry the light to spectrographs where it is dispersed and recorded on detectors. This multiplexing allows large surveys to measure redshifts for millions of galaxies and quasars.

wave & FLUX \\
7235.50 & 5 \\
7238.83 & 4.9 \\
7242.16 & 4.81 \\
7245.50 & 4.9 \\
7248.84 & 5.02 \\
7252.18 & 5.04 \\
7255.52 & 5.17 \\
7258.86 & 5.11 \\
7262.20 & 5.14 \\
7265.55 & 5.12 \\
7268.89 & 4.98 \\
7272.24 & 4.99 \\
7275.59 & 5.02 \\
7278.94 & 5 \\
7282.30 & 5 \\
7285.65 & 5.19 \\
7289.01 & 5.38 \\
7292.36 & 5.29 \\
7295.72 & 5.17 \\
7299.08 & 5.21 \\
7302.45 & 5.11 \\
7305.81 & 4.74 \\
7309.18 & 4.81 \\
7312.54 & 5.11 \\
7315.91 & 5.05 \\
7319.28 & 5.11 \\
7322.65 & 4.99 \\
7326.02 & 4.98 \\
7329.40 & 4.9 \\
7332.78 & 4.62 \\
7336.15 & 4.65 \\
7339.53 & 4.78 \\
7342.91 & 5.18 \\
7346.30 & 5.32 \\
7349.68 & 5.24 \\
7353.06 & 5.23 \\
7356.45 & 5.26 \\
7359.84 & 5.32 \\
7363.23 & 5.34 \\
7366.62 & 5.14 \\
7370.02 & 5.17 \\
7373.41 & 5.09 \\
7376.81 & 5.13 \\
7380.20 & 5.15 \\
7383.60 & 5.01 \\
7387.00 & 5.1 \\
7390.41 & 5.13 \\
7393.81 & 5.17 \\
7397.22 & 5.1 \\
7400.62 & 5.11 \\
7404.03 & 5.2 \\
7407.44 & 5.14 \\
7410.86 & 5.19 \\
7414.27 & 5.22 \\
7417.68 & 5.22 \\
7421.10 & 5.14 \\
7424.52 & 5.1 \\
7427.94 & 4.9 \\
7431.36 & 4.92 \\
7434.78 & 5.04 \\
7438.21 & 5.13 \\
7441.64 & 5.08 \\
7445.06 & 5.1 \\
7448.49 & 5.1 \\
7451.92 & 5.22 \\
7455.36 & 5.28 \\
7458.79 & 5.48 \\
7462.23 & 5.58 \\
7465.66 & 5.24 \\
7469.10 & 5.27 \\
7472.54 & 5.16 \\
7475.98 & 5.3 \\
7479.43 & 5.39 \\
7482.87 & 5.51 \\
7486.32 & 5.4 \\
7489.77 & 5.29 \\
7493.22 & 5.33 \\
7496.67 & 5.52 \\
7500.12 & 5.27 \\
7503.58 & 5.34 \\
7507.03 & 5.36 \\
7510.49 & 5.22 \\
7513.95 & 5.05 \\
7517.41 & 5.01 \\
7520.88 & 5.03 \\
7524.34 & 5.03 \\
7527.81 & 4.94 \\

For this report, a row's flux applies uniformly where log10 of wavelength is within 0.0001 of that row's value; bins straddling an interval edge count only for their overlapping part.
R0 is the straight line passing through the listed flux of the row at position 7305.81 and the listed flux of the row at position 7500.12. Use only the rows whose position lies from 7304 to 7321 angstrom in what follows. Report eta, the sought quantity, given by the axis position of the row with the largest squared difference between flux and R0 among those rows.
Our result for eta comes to 7312.54 angstrom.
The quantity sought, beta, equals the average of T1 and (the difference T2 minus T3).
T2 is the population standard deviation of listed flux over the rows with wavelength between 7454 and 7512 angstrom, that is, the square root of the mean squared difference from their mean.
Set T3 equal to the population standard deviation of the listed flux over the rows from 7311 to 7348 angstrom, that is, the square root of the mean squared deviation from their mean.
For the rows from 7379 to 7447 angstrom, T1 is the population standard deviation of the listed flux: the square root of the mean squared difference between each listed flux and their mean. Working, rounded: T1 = 0.08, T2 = 0.113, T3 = 0.21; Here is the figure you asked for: -0.005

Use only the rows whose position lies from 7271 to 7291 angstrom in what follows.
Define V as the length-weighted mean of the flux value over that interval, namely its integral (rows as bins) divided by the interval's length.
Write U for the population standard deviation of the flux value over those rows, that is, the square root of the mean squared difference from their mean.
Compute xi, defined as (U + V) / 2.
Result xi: 2.62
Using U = 0.14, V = 5.10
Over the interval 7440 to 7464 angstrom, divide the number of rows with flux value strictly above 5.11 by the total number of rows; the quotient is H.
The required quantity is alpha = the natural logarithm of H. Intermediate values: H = 0.6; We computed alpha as -0.6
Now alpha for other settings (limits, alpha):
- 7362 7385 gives -0.3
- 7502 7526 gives -0.8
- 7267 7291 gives -1.3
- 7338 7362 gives -0.2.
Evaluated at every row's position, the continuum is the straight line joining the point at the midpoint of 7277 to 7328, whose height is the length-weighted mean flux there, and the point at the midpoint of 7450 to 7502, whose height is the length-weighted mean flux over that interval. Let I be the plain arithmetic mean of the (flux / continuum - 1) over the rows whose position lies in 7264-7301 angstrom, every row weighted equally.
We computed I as 0.016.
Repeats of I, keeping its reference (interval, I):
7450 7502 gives 0.000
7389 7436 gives -0.026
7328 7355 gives -0.028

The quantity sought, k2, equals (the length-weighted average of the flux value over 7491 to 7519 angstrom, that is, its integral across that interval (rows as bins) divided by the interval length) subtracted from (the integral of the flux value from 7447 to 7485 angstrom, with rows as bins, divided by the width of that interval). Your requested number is 0.06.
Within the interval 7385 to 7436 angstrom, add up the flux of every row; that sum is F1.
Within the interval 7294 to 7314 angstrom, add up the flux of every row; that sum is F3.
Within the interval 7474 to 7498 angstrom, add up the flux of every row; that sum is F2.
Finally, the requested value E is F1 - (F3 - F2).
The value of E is 84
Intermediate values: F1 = 77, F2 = 38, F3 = 30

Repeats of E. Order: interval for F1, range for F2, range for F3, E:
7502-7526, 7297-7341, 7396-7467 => -8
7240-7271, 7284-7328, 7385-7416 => 65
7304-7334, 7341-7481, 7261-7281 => 227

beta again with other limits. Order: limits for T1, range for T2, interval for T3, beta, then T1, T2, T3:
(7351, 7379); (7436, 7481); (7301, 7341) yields 0.030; 0.09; 0.147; 0.17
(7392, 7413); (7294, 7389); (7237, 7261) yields 0.056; 0.04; 0.193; 0.12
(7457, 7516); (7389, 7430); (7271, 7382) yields 0.012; 0.13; 0.082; 0.19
